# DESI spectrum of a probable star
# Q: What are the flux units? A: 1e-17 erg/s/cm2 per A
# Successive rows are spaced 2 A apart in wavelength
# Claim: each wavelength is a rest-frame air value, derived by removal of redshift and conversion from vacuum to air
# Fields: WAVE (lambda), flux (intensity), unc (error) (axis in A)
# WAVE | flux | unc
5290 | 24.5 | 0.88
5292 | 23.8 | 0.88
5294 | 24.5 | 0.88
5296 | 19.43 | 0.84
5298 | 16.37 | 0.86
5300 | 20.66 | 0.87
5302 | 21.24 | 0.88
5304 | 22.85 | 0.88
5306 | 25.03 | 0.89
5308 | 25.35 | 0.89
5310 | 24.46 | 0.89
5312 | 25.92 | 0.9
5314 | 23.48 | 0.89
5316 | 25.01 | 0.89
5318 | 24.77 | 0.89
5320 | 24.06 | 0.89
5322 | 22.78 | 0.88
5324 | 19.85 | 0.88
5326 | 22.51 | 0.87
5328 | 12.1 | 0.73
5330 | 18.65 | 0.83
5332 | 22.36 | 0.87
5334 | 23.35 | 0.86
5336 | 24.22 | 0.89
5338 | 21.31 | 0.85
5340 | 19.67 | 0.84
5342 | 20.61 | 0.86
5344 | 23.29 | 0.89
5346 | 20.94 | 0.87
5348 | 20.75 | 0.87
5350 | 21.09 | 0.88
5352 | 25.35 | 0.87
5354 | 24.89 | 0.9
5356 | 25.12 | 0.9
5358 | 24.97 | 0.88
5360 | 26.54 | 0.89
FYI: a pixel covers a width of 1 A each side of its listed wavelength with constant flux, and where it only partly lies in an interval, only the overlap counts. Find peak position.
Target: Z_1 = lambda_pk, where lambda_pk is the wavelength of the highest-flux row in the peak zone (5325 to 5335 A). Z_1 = 5334 A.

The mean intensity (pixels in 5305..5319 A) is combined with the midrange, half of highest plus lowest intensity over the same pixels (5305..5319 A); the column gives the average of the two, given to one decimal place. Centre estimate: 24.8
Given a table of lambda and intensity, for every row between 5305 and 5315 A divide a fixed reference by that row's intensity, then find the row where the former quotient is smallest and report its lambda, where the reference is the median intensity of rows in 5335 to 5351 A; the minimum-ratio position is 5312 A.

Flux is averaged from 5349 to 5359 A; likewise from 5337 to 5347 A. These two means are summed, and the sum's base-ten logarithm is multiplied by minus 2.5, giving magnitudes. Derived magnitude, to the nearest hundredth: -4.14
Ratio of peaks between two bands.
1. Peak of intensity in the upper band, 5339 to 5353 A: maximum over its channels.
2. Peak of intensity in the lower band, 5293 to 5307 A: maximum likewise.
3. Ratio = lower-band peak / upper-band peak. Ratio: 0.99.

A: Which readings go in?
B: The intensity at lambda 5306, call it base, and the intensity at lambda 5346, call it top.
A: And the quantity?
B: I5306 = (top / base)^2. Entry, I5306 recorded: 0.7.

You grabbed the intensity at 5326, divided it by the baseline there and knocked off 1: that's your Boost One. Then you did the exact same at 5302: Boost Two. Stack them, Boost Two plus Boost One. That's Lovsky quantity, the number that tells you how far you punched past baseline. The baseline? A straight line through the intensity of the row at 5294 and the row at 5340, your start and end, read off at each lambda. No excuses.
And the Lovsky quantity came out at 0.0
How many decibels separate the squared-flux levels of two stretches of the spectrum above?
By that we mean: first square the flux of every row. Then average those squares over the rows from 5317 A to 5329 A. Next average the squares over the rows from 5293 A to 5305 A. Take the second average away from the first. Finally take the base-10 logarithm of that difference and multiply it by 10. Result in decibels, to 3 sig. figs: 12.7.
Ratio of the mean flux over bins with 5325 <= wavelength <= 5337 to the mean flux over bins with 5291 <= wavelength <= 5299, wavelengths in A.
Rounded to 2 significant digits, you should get 0.98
